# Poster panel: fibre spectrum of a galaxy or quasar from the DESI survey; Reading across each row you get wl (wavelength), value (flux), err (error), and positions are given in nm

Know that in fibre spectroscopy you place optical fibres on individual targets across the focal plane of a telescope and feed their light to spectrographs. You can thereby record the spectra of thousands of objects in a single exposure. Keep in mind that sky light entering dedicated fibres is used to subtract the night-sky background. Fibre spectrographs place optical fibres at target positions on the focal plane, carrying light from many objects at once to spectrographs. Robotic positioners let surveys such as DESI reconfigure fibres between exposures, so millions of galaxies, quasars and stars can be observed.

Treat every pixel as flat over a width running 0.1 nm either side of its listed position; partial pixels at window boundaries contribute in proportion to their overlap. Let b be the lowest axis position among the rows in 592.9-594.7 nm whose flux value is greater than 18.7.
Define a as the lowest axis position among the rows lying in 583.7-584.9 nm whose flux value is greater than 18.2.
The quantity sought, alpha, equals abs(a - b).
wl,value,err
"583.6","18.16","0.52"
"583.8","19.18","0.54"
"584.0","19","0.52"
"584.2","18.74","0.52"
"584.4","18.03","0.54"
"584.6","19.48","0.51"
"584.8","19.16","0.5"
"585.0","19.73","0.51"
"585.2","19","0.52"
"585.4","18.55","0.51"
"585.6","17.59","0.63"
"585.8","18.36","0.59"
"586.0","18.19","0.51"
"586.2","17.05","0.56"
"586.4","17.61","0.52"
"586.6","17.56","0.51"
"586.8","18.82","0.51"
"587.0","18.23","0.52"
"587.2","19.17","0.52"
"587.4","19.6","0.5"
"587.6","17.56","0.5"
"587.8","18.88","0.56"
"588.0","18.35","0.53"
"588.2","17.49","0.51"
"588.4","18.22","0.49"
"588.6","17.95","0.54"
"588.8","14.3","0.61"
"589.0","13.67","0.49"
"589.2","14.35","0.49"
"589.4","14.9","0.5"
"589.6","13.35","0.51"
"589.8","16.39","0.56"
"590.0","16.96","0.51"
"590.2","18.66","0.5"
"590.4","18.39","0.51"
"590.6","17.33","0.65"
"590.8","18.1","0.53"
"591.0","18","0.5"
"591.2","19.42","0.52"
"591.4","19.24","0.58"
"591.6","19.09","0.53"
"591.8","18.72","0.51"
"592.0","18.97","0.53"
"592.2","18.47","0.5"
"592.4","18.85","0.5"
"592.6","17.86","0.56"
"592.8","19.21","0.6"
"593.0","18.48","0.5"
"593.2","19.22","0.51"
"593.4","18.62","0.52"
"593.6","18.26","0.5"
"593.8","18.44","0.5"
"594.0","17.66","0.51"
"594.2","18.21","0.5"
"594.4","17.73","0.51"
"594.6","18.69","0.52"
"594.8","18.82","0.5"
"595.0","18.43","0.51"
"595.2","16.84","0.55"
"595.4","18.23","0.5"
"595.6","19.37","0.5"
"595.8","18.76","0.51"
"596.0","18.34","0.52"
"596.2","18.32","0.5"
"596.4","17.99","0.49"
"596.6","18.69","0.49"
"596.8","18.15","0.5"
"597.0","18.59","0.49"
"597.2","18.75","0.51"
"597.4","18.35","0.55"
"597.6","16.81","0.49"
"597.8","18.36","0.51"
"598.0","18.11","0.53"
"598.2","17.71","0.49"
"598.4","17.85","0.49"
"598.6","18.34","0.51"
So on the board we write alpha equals 9.40 nm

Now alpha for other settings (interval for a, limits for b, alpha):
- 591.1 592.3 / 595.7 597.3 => 4.60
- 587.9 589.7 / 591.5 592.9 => 3.60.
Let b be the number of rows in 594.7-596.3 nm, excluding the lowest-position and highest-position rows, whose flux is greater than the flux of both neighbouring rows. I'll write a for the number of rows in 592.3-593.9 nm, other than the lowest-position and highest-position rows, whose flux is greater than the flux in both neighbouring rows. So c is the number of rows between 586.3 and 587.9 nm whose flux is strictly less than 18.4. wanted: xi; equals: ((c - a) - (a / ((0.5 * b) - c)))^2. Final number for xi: 7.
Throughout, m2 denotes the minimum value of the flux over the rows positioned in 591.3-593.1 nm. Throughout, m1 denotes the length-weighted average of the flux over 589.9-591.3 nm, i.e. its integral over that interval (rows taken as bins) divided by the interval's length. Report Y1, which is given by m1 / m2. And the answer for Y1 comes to 1.01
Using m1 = 18.1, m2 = 17.86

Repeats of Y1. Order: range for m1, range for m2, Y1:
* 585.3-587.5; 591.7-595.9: 1.08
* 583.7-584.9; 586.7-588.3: 1.08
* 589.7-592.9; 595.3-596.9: 1.02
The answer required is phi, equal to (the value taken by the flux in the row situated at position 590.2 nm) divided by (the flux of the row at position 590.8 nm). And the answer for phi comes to 1.03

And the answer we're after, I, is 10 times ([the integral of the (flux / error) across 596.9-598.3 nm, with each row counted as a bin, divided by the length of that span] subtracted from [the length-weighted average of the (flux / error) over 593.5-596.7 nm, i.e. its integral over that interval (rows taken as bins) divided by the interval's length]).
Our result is 6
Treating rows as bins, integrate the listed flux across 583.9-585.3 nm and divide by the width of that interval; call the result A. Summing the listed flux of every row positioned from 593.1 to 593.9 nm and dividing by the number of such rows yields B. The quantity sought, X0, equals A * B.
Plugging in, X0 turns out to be 354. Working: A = 19.0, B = 18.6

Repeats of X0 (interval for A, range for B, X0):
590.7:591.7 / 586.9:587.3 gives 351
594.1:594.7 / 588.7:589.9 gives 264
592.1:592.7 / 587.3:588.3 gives 338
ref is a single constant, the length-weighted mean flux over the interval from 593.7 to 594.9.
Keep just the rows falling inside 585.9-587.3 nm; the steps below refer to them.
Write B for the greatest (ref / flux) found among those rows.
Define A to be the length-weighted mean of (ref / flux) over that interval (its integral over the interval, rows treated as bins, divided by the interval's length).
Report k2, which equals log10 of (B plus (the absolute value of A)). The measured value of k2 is 0.318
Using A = 1.01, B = 1.07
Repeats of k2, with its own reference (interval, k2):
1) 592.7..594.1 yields 0.305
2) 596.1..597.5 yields 0.303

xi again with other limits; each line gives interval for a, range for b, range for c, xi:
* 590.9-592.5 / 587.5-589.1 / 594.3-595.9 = 4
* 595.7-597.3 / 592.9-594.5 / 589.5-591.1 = 38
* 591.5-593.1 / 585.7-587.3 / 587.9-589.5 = 29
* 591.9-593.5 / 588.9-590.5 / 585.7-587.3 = 13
